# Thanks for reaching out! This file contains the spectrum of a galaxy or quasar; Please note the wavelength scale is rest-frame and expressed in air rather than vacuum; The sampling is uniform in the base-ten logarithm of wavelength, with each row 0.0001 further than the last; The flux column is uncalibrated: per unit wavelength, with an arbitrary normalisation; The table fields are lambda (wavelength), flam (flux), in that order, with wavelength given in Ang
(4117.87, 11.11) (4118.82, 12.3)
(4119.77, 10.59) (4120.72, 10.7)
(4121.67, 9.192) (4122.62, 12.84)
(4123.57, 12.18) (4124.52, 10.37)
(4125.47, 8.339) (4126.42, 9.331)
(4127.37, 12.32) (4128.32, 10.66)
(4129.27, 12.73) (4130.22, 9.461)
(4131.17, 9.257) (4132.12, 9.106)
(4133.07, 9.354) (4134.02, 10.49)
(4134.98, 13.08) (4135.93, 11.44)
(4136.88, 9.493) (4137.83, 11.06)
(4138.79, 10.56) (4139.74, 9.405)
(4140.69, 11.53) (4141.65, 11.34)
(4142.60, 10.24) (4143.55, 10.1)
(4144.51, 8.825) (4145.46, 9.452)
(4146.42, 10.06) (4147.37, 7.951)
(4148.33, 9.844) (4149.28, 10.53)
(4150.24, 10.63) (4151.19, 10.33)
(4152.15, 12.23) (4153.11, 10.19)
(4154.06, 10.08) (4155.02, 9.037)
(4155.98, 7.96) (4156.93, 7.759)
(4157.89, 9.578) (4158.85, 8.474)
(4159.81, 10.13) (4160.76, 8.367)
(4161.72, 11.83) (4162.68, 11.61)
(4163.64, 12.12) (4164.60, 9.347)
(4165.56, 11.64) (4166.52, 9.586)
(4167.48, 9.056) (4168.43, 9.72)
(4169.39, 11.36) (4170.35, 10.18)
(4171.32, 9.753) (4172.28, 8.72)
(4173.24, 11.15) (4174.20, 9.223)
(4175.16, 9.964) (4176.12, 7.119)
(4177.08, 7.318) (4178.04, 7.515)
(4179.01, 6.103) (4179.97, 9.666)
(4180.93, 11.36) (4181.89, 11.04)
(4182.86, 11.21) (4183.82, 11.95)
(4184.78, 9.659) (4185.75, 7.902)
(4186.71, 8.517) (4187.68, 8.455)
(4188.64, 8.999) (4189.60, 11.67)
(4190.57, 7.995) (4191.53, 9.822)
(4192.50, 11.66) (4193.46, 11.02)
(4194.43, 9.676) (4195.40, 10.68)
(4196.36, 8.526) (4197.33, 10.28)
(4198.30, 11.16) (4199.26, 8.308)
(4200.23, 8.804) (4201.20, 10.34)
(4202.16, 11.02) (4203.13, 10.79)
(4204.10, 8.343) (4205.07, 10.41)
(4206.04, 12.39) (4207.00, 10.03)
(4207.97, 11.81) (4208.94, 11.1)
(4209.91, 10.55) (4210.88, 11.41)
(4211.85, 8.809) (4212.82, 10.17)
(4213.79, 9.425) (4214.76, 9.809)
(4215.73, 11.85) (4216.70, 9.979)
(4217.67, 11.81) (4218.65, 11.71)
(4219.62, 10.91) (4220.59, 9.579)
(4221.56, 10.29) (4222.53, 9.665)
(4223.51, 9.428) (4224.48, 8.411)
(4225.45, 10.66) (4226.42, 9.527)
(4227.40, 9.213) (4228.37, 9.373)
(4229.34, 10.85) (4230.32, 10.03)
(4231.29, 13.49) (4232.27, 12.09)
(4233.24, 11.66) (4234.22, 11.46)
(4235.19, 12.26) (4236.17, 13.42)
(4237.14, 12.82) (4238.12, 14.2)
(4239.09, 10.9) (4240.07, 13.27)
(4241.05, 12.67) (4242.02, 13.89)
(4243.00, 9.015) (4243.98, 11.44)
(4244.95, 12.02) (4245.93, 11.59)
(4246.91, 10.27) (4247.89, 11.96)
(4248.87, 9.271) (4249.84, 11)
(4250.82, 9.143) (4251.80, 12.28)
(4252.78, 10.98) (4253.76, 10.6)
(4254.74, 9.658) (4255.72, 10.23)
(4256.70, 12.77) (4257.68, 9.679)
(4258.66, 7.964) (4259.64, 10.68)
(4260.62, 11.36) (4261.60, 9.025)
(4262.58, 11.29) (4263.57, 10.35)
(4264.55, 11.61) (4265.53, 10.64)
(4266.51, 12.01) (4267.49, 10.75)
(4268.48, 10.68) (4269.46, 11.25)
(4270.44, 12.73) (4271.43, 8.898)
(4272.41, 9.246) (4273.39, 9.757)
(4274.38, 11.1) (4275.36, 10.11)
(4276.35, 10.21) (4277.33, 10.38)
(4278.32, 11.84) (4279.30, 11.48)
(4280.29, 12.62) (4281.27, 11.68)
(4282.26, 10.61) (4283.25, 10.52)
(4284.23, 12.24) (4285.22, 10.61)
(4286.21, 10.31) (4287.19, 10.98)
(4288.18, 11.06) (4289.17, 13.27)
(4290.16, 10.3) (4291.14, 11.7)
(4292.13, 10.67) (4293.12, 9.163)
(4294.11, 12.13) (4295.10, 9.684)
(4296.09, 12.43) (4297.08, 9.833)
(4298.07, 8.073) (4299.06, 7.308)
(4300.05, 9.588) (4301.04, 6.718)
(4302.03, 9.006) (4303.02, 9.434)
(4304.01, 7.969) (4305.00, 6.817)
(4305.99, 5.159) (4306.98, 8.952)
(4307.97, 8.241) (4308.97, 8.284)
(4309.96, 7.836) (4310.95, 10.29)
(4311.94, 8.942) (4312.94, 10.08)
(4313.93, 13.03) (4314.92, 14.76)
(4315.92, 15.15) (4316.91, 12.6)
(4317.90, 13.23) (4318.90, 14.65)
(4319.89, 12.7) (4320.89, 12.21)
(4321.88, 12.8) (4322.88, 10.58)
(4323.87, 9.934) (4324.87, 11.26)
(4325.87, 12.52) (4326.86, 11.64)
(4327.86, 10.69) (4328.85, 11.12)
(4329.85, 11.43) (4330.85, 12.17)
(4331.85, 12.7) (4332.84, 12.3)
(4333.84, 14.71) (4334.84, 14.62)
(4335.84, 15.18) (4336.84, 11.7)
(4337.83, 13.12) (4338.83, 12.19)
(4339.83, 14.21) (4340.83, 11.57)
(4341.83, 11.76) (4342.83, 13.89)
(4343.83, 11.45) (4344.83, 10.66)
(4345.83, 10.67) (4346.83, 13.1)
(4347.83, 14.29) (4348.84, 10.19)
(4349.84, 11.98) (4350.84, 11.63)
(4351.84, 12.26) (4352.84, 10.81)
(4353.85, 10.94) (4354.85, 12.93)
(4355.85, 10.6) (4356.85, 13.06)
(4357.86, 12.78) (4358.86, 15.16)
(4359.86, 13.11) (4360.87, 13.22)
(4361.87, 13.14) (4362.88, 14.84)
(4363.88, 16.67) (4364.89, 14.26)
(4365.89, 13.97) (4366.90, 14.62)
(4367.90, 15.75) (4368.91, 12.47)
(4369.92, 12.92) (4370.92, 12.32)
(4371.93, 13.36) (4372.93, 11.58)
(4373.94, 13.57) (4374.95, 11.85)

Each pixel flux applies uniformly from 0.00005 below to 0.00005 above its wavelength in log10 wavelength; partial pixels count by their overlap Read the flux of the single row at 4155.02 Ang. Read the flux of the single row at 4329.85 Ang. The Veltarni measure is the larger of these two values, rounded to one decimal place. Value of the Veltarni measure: 11.4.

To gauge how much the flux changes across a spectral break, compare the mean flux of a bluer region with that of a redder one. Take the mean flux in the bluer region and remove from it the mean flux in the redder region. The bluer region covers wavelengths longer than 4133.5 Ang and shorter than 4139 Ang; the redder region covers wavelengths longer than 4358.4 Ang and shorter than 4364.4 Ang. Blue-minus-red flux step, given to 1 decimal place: -3.3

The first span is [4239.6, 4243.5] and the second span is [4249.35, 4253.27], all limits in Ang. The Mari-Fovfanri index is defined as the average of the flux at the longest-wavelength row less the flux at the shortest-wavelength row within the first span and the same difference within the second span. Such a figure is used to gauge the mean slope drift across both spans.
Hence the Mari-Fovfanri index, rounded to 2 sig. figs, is -2.1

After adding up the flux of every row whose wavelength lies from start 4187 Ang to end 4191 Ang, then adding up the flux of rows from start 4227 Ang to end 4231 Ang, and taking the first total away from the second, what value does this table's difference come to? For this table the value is 2.3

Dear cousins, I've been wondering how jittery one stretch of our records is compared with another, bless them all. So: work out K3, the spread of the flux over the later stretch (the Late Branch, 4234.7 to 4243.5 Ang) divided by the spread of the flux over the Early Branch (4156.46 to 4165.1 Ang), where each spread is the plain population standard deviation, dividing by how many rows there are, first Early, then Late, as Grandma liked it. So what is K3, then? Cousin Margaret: 1.0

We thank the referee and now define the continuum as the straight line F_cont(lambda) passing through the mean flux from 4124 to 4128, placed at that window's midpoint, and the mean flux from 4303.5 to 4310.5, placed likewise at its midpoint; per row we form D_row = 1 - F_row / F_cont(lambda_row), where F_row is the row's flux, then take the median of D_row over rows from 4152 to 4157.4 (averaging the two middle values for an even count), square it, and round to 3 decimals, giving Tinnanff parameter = 0.000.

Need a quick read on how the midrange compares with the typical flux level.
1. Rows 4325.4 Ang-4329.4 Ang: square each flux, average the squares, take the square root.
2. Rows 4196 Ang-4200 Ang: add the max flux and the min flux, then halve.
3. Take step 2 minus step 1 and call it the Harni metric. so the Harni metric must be -1.8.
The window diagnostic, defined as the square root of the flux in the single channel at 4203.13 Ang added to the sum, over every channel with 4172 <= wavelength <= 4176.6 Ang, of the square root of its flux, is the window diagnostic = 18.4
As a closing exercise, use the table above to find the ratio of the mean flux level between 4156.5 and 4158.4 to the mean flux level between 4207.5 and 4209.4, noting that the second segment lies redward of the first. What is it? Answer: 0.76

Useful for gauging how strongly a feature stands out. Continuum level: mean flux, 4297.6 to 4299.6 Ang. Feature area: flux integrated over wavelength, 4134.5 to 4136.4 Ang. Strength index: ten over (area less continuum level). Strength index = 0.6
